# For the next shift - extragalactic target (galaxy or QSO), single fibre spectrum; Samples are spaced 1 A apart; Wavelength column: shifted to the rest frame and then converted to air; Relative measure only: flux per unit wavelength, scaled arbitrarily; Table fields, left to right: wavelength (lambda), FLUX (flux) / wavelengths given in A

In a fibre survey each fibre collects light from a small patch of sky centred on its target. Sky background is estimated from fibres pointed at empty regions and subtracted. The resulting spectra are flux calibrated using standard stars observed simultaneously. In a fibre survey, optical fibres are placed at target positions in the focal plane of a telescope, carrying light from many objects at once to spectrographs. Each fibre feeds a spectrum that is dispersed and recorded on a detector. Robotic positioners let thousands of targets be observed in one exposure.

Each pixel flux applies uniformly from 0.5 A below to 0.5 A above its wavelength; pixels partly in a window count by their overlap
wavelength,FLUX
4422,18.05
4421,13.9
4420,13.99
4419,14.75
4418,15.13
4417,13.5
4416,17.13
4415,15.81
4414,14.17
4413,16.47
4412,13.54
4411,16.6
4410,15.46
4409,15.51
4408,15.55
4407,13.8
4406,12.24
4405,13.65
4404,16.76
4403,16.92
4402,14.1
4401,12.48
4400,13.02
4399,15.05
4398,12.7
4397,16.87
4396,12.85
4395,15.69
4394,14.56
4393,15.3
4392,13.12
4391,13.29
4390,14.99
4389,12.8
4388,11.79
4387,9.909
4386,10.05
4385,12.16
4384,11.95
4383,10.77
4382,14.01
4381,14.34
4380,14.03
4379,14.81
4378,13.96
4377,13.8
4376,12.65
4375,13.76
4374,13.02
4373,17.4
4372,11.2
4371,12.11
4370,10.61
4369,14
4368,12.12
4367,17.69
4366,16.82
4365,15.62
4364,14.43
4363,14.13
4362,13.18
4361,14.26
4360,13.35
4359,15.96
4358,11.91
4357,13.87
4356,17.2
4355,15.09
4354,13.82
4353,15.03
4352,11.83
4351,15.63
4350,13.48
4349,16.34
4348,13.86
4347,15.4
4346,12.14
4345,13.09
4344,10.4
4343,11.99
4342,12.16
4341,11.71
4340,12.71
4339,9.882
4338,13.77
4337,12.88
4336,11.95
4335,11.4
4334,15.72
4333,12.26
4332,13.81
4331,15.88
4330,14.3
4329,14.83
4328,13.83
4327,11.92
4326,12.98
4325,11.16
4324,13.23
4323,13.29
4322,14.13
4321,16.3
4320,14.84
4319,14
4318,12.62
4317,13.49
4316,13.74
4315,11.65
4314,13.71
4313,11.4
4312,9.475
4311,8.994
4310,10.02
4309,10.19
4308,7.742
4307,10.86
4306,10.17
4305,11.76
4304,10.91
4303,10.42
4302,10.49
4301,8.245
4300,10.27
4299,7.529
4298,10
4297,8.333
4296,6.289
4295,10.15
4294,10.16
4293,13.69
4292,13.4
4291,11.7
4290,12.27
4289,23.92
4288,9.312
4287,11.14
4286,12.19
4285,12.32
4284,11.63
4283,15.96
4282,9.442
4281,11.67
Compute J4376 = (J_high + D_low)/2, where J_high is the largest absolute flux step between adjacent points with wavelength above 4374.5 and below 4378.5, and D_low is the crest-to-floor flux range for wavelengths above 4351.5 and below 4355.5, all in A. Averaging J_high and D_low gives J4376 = 2.2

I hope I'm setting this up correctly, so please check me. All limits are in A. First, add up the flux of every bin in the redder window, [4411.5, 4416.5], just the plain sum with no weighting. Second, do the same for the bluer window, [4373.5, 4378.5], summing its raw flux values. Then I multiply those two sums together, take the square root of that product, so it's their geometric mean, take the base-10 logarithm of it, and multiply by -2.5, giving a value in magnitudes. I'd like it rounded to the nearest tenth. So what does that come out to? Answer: -4.6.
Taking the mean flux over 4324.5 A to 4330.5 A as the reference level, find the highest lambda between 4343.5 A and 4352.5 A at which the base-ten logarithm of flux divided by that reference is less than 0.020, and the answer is 4352 A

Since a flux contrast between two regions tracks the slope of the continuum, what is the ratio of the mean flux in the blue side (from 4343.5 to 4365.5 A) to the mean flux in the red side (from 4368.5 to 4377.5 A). 1.07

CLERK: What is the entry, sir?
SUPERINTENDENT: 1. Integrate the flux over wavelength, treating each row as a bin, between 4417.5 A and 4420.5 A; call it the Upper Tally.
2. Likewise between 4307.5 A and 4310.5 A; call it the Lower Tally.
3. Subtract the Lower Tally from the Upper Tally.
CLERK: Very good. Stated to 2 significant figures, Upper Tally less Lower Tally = 16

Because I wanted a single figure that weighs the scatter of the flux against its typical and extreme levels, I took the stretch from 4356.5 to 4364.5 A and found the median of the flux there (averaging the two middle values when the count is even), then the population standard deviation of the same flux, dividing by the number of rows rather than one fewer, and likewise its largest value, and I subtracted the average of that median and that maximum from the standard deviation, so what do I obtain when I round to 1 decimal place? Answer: -13.9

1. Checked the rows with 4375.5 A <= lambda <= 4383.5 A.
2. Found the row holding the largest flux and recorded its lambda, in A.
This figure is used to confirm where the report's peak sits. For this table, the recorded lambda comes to 4379 A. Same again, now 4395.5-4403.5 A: 4403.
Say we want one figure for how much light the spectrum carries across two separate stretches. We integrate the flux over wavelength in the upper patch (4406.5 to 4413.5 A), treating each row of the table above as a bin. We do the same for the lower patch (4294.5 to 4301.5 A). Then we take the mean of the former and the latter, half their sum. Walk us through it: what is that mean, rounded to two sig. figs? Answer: 84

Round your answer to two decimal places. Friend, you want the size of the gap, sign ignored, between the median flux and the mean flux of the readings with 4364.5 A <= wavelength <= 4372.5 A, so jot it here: 0.71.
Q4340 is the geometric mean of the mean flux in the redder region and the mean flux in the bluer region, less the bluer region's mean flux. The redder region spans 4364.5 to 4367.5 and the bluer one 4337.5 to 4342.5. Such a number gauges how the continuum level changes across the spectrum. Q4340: 2.1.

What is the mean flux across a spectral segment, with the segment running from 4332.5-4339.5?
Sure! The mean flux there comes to 12.6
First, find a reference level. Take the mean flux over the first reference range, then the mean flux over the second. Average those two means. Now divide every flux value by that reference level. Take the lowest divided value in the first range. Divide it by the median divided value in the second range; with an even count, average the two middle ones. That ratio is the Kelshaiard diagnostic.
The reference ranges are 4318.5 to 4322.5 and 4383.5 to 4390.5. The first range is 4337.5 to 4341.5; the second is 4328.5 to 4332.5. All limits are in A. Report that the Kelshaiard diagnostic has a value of 0.68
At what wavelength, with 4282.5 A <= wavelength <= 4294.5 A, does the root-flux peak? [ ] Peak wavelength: 4289 A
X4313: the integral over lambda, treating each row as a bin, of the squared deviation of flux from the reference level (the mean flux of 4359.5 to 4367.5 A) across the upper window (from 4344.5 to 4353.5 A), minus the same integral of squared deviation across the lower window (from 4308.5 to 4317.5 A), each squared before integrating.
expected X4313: -113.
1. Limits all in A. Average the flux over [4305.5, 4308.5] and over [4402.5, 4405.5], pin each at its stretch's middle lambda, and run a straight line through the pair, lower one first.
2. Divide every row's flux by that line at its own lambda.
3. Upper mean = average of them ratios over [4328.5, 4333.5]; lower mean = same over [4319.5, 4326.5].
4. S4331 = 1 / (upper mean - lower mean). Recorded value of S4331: -71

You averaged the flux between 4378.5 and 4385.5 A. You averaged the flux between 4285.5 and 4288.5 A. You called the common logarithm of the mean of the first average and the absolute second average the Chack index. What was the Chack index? 1.08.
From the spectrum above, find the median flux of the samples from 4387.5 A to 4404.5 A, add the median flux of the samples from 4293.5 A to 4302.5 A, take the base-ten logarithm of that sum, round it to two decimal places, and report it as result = 1.38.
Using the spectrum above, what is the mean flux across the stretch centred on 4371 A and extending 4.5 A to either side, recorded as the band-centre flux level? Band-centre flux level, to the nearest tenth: 13.5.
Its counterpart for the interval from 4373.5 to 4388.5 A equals 12.7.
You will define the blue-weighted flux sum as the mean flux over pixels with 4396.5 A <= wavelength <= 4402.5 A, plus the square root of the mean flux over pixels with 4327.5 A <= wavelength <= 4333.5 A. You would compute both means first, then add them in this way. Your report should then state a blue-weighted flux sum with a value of 17.8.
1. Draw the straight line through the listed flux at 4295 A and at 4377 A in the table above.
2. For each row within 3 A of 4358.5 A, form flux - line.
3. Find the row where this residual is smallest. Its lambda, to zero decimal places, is 4358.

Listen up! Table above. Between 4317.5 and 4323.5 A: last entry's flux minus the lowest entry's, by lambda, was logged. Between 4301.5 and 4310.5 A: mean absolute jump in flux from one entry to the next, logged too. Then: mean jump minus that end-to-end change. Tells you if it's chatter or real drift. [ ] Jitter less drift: 0.51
